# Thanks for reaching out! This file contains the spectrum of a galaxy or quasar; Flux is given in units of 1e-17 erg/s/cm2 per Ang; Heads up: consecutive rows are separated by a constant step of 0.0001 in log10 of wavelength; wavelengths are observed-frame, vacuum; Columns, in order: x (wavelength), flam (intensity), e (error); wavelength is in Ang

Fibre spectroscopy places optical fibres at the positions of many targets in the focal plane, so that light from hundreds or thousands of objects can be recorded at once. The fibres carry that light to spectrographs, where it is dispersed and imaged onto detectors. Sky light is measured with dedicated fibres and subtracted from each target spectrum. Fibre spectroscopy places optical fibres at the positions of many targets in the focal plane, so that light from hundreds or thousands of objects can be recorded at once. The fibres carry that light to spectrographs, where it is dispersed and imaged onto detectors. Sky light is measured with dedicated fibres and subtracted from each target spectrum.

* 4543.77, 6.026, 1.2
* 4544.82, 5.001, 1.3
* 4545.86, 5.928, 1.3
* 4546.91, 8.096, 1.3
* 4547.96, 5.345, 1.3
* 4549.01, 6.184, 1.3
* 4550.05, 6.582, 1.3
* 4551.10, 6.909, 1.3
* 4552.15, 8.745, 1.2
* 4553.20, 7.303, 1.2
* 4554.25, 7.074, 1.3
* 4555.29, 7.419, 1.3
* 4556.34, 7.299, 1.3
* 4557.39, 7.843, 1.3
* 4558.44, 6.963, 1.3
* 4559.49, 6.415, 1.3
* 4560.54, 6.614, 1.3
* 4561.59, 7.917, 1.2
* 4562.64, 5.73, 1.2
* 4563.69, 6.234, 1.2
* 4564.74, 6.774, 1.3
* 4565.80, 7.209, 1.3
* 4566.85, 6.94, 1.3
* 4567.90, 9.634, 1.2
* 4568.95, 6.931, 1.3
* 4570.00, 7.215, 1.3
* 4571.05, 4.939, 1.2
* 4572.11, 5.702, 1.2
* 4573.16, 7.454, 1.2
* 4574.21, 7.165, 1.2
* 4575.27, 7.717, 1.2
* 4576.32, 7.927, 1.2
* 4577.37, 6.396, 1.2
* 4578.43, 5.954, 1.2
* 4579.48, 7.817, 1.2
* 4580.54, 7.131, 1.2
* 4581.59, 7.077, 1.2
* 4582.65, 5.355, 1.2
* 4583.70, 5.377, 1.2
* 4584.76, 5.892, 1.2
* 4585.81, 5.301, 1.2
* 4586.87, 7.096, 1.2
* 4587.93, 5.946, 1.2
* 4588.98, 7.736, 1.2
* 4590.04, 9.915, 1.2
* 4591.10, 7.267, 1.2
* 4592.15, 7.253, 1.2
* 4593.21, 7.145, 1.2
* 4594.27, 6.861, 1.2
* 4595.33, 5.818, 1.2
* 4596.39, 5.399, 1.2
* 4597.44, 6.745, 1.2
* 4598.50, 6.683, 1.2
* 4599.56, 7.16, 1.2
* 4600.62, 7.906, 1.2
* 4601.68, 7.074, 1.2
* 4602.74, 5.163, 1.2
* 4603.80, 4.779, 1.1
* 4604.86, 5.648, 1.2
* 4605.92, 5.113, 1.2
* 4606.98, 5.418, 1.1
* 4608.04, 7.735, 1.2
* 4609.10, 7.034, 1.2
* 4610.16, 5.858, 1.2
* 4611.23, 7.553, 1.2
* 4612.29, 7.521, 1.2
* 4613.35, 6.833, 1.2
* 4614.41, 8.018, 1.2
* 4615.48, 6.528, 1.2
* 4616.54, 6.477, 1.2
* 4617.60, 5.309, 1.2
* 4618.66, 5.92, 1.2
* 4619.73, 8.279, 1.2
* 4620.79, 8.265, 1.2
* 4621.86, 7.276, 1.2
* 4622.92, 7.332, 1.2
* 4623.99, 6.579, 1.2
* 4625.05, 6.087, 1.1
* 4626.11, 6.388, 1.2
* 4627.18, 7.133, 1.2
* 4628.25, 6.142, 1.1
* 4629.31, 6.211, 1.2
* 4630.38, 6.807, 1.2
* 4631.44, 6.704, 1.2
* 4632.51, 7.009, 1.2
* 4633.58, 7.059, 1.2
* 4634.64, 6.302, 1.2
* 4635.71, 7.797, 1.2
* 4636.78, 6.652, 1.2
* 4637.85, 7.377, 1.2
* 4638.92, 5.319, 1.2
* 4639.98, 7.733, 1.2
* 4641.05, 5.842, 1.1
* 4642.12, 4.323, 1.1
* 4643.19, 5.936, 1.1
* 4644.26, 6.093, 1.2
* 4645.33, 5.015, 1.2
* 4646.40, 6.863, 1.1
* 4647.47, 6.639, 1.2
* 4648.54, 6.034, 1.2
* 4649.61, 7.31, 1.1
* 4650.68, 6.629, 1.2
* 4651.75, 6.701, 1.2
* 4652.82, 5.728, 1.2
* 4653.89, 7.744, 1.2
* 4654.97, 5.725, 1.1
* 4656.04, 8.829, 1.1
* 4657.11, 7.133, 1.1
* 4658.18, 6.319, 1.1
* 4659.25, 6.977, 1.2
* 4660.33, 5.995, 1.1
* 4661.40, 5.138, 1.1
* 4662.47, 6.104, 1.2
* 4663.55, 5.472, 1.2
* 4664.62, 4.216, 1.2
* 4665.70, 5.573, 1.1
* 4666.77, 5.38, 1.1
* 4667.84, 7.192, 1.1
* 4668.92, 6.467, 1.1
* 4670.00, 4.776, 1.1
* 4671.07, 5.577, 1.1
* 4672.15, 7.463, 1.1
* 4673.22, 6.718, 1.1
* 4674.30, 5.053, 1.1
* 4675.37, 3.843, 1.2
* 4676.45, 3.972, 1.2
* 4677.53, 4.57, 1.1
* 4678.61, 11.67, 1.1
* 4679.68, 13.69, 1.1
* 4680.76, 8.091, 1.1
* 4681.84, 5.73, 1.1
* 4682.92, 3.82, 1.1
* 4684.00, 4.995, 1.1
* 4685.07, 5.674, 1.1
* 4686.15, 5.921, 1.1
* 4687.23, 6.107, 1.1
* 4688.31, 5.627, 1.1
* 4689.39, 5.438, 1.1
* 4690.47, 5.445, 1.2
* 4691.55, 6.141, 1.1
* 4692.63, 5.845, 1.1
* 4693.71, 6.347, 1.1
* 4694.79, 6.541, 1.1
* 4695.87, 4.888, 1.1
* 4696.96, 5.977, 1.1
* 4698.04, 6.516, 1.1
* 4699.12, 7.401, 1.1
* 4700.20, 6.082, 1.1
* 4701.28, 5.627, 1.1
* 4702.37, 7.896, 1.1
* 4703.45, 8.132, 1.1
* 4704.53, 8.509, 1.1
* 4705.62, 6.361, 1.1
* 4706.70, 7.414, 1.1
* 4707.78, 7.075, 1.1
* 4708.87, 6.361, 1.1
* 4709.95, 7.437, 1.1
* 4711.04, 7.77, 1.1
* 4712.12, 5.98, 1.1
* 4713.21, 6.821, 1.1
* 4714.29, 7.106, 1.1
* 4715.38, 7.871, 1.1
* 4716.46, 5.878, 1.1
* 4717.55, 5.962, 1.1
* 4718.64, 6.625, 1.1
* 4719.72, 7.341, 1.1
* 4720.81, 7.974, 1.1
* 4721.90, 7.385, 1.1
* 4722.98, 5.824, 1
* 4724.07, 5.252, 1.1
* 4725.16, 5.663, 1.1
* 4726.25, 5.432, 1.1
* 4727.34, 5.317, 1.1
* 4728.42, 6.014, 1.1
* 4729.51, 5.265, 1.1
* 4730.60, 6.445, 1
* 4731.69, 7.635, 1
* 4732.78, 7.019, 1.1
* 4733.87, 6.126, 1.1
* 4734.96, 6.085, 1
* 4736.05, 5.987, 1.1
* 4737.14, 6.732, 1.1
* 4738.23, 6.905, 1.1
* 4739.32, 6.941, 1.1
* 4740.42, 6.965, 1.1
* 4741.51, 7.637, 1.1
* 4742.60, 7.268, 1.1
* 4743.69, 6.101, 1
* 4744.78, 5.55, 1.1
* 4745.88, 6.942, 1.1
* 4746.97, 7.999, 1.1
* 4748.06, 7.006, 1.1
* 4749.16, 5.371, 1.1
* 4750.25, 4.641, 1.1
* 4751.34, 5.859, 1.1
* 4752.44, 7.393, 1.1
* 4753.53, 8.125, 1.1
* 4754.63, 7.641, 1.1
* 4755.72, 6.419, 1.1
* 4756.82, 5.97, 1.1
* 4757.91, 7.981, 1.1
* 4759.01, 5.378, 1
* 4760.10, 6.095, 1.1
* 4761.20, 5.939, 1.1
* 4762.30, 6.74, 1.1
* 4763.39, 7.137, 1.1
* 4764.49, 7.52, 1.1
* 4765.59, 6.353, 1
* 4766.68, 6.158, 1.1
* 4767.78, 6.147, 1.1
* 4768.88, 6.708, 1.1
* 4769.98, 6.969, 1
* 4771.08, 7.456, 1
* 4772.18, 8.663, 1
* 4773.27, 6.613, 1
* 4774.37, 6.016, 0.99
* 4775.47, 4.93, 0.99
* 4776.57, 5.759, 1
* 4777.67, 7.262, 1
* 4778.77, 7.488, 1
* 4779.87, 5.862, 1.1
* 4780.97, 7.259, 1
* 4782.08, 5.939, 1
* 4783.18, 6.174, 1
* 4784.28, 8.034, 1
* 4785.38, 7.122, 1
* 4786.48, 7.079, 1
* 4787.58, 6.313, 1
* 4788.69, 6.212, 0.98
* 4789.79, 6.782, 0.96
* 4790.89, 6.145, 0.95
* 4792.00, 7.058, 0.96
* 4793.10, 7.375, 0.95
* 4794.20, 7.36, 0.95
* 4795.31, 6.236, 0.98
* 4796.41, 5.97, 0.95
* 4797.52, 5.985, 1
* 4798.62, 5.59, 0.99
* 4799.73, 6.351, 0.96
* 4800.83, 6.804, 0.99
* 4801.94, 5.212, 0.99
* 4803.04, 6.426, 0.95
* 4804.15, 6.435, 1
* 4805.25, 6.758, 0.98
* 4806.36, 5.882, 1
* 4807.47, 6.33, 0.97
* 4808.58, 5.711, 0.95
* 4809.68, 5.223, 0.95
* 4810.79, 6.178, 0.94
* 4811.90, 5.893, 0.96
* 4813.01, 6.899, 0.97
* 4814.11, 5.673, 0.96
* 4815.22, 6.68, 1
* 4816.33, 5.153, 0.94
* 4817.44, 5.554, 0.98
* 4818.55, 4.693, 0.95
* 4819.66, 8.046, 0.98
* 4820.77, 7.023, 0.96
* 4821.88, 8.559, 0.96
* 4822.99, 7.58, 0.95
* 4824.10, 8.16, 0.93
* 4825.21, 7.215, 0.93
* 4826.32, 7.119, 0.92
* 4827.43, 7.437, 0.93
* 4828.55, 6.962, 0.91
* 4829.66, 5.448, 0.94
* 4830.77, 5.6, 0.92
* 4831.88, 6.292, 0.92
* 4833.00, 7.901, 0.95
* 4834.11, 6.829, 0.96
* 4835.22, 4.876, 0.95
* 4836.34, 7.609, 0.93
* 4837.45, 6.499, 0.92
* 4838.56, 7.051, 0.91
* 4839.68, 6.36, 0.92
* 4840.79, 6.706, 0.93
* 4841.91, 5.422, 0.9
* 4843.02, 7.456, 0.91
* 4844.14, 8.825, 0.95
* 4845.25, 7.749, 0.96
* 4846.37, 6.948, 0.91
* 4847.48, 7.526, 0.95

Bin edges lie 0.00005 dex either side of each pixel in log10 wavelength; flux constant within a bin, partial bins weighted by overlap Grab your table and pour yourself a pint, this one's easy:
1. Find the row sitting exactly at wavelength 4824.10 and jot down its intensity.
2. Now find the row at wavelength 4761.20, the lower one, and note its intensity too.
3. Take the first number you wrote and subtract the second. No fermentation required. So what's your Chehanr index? 2.2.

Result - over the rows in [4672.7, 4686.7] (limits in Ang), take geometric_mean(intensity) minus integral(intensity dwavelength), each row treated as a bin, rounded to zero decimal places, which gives -84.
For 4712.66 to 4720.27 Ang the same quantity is -45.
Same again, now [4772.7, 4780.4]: -42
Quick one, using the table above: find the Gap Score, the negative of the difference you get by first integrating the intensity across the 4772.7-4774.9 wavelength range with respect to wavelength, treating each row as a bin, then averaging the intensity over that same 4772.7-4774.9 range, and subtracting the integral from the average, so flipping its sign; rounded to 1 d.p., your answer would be 7.6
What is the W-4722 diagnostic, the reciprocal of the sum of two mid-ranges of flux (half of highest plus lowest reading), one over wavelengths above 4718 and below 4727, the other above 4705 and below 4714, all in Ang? 0.074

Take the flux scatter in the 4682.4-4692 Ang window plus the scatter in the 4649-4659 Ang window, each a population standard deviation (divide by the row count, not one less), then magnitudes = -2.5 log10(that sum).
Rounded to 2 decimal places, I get -0.52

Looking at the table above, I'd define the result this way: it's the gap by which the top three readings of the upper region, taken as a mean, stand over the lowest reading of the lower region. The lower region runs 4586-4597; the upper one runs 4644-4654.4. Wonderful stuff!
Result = 1.9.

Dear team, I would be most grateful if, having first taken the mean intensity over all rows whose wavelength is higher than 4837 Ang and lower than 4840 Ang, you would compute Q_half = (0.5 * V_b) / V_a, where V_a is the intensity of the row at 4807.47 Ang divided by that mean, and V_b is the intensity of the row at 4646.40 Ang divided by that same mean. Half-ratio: 0.54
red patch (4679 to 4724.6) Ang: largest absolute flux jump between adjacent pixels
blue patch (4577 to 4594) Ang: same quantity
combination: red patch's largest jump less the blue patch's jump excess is 3.0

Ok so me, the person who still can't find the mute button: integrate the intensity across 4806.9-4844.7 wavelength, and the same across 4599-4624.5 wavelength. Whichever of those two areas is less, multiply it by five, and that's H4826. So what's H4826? 854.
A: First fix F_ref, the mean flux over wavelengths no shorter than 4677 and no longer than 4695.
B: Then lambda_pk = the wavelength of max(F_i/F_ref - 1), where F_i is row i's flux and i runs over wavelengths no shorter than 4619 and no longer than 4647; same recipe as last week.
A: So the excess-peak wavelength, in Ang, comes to 4619.73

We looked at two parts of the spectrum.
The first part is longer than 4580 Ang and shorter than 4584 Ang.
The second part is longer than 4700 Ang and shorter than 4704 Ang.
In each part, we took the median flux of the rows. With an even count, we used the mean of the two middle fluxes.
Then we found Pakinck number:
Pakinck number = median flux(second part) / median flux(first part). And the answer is 1.12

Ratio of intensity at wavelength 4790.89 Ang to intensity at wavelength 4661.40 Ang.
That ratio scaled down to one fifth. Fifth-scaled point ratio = 0.239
